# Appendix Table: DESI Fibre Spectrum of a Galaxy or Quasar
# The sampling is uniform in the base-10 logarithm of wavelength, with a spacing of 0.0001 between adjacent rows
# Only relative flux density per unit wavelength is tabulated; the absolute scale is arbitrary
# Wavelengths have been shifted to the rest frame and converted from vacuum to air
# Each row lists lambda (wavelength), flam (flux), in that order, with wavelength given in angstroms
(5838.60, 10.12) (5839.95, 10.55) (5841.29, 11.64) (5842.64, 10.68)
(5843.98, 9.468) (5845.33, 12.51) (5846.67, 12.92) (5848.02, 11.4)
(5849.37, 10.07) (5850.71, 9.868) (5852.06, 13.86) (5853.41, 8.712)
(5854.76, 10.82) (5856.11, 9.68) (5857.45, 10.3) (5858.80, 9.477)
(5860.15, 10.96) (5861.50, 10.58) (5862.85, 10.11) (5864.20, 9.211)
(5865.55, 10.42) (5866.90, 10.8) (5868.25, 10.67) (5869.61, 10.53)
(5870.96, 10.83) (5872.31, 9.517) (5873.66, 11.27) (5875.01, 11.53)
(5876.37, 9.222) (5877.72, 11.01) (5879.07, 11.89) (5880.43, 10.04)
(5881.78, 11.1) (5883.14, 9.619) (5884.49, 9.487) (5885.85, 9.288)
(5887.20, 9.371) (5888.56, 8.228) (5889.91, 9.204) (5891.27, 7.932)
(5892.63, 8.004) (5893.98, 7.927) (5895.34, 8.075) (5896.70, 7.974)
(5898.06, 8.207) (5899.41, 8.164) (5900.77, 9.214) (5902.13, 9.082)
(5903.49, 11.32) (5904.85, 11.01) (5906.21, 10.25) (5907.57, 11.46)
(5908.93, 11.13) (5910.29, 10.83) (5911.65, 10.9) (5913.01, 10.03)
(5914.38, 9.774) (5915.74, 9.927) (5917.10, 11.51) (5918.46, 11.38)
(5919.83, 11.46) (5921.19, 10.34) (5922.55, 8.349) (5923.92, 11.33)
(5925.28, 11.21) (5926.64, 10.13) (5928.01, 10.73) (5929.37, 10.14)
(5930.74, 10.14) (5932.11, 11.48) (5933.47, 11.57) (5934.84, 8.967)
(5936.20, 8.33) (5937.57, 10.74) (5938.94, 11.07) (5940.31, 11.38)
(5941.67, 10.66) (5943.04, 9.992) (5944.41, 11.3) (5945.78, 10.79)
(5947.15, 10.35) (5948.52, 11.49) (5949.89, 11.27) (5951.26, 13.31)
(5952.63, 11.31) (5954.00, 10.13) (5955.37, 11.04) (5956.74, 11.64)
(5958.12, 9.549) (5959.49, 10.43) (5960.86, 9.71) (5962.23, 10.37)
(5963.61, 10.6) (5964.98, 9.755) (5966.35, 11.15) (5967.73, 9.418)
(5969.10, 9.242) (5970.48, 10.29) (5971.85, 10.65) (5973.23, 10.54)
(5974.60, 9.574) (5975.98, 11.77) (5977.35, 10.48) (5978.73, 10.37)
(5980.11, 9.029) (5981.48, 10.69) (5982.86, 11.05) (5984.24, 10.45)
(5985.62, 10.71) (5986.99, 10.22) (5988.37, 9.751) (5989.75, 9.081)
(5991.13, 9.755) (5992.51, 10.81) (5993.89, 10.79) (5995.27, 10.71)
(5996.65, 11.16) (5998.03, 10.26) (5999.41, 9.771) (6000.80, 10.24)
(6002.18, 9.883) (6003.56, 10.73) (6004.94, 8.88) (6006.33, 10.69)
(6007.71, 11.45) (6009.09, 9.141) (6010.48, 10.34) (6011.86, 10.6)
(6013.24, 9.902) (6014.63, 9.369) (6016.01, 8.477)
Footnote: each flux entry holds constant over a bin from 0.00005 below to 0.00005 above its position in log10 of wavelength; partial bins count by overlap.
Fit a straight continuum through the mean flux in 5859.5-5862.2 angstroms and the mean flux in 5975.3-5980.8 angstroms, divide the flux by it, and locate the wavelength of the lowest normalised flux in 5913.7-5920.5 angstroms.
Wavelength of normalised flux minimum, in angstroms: 5914.38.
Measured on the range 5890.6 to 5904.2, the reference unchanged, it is 5891.27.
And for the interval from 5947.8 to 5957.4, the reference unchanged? 5954.00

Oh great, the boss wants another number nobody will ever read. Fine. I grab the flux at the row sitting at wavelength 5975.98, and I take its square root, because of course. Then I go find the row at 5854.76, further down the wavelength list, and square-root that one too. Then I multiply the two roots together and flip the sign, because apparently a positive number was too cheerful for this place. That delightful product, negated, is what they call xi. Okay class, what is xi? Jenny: -11.3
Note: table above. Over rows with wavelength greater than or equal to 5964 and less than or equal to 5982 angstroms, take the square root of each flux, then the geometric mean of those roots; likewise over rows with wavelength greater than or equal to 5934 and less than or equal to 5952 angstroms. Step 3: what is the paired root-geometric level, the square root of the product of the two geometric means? 3.23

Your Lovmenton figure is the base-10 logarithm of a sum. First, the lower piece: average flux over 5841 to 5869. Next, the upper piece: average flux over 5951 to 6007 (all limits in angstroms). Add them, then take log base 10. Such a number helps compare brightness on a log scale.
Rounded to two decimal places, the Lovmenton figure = 1.32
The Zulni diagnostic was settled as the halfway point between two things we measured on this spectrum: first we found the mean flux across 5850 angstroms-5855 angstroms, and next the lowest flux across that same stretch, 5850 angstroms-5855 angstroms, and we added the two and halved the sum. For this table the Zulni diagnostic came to 9.76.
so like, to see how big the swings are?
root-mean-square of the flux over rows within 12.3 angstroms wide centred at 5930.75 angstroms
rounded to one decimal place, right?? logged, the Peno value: 10.4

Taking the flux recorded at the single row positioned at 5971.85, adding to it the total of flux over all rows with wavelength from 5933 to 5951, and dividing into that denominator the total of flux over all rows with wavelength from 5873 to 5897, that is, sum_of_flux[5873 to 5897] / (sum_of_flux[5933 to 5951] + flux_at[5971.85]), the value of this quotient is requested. 1.2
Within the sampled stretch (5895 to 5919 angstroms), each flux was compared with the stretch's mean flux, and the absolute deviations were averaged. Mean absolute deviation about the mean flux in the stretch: 1.1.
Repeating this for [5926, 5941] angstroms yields 0.8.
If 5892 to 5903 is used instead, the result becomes 0.4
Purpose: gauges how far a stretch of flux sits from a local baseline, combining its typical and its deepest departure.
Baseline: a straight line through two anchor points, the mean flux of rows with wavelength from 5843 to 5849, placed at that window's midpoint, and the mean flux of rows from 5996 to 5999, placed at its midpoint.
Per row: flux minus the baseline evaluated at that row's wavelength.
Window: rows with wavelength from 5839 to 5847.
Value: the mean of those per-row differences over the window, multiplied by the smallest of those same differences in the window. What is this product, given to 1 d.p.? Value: 0.6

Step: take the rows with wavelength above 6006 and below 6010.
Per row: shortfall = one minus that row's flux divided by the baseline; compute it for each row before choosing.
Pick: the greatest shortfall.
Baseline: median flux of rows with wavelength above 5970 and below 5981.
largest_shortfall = 0.12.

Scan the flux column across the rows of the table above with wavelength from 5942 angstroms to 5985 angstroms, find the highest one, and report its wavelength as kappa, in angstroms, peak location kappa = 5951.26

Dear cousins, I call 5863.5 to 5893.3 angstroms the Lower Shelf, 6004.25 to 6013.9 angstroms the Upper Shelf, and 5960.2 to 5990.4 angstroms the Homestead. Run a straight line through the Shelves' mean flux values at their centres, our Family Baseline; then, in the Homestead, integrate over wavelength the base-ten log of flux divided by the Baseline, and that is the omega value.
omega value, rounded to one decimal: 0.1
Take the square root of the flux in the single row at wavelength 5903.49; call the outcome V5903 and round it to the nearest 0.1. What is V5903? 3.4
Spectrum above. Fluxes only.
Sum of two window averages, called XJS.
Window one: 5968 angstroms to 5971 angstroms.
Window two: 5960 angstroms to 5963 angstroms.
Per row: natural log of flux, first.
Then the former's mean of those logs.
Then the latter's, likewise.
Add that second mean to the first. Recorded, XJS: 4.58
